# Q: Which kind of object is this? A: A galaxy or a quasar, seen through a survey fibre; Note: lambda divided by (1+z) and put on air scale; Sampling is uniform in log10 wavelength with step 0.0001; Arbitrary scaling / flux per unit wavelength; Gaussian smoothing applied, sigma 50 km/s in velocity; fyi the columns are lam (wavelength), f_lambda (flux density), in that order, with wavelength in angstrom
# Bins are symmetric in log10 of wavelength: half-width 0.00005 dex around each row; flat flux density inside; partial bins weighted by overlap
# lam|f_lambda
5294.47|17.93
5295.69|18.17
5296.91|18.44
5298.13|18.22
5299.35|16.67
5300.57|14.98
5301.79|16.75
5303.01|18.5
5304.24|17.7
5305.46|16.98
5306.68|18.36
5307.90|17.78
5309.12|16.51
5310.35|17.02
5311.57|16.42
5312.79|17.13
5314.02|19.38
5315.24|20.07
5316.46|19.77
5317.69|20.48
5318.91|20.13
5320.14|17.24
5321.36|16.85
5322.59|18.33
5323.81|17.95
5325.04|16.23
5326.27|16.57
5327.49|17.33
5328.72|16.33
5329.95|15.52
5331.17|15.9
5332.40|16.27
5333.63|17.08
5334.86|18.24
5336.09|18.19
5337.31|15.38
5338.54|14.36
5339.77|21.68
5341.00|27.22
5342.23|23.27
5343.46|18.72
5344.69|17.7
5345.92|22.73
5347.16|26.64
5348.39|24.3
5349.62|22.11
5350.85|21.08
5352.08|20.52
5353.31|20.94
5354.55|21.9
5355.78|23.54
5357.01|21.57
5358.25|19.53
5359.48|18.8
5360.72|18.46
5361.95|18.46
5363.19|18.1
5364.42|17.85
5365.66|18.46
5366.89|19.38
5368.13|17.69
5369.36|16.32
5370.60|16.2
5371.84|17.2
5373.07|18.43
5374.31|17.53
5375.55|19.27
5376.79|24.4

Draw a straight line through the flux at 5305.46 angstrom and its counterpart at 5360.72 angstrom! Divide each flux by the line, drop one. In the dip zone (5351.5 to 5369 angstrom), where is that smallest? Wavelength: 5368.13 angstrom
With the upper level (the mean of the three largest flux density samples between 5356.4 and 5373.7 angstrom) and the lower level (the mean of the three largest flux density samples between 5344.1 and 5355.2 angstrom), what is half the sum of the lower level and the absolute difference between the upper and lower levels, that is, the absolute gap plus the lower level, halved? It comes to 14.5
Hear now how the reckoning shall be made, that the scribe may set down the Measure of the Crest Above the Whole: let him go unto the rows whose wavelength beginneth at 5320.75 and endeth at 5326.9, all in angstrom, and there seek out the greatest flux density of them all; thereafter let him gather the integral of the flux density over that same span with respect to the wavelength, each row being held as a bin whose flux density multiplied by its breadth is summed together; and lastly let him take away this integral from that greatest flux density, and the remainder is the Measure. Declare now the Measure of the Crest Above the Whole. -87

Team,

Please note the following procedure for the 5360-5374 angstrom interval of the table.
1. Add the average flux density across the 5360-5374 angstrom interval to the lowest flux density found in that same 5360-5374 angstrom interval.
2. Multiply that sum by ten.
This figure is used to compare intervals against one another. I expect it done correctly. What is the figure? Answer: 341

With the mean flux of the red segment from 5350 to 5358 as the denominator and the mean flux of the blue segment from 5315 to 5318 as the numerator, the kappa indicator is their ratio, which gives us 0.93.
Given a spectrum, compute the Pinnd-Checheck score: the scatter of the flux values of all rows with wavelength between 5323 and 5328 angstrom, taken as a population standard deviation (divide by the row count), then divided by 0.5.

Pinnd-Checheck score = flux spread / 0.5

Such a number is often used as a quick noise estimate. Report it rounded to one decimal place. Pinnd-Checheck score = 1.3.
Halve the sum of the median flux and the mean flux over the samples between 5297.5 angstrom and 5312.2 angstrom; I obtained 17.1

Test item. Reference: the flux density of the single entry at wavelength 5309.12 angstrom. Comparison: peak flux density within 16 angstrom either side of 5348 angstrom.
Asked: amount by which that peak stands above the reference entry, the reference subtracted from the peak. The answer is 11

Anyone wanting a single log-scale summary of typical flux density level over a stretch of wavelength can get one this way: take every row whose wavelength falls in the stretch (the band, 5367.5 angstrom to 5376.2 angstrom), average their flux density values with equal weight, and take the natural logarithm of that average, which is 2.86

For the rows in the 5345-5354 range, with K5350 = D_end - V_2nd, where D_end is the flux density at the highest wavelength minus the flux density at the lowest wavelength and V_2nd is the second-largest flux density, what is -26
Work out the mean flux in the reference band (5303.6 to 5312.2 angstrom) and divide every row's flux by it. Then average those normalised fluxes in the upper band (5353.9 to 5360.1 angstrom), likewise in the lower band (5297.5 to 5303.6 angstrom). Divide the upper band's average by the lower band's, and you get 1.2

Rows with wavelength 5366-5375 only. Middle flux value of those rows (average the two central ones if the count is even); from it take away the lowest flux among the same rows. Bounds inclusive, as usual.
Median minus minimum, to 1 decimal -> 1.3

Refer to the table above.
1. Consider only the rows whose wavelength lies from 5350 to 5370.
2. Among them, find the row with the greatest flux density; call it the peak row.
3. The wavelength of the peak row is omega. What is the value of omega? 5355.78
